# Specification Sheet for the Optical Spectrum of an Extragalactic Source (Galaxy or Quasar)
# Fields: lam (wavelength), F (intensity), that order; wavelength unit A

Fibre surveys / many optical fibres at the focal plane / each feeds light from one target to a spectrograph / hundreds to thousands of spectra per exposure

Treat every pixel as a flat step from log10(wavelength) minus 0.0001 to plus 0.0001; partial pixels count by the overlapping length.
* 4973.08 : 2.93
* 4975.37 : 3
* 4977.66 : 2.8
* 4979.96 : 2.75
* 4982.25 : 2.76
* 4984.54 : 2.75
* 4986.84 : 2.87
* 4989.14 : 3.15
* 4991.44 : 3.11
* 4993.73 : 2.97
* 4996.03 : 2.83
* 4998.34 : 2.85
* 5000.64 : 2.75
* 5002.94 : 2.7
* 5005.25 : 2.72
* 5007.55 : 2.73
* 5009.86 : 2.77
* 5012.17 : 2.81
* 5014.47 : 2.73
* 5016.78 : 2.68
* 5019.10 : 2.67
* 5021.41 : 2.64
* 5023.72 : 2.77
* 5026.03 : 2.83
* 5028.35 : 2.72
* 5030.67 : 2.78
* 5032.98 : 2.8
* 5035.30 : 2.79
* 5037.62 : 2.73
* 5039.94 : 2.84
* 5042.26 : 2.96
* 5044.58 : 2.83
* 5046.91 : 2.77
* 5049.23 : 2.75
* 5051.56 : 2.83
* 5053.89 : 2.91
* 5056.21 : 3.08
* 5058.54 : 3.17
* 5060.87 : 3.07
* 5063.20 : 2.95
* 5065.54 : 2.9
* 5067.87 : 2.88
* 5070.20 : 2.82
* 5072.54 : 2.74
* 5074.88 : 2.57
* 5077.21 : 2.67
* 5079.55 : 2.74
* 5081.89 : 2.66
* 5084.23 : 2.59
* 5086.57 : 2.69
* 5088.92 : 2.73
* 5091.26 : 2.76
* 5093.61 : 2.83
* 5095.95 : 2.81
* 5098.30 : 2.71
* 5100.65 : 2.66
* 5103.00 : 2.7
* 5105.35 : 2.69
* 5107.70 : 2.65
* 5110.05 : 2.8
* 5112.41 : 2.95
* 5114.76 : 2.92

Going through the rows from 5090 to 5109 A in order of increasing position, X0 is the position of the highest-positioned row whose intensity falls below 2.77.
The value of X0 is 5107.70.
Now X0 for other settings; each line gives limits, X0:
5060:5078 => 5077.21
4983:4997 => 4984.54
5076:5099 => 5098.30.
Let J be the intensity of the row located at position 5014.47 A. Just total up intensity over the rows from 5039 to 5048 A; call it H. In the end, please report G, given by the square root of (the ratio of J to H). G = 0.489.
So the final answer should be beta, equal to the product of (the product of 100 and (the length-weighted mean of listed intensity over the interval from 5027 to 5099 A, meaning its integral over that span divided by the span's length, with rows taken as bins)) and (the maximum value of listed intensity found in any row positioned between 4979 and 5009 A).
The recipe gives 885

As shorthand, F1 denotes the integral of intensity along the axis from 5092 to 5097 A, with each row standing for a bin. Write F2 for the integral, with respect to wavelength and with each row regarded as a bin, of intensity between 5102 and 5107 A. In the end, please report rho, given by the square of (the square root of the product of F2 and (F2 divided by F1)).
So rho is 12.9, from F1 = 14.1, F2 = 13.5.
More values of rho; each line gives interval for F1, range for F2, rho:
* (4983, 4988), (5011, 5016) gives 13.6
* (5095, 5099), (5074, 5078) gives 10.0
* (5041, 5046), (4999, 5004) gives 13.0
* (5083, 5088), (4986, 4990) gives 11.0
